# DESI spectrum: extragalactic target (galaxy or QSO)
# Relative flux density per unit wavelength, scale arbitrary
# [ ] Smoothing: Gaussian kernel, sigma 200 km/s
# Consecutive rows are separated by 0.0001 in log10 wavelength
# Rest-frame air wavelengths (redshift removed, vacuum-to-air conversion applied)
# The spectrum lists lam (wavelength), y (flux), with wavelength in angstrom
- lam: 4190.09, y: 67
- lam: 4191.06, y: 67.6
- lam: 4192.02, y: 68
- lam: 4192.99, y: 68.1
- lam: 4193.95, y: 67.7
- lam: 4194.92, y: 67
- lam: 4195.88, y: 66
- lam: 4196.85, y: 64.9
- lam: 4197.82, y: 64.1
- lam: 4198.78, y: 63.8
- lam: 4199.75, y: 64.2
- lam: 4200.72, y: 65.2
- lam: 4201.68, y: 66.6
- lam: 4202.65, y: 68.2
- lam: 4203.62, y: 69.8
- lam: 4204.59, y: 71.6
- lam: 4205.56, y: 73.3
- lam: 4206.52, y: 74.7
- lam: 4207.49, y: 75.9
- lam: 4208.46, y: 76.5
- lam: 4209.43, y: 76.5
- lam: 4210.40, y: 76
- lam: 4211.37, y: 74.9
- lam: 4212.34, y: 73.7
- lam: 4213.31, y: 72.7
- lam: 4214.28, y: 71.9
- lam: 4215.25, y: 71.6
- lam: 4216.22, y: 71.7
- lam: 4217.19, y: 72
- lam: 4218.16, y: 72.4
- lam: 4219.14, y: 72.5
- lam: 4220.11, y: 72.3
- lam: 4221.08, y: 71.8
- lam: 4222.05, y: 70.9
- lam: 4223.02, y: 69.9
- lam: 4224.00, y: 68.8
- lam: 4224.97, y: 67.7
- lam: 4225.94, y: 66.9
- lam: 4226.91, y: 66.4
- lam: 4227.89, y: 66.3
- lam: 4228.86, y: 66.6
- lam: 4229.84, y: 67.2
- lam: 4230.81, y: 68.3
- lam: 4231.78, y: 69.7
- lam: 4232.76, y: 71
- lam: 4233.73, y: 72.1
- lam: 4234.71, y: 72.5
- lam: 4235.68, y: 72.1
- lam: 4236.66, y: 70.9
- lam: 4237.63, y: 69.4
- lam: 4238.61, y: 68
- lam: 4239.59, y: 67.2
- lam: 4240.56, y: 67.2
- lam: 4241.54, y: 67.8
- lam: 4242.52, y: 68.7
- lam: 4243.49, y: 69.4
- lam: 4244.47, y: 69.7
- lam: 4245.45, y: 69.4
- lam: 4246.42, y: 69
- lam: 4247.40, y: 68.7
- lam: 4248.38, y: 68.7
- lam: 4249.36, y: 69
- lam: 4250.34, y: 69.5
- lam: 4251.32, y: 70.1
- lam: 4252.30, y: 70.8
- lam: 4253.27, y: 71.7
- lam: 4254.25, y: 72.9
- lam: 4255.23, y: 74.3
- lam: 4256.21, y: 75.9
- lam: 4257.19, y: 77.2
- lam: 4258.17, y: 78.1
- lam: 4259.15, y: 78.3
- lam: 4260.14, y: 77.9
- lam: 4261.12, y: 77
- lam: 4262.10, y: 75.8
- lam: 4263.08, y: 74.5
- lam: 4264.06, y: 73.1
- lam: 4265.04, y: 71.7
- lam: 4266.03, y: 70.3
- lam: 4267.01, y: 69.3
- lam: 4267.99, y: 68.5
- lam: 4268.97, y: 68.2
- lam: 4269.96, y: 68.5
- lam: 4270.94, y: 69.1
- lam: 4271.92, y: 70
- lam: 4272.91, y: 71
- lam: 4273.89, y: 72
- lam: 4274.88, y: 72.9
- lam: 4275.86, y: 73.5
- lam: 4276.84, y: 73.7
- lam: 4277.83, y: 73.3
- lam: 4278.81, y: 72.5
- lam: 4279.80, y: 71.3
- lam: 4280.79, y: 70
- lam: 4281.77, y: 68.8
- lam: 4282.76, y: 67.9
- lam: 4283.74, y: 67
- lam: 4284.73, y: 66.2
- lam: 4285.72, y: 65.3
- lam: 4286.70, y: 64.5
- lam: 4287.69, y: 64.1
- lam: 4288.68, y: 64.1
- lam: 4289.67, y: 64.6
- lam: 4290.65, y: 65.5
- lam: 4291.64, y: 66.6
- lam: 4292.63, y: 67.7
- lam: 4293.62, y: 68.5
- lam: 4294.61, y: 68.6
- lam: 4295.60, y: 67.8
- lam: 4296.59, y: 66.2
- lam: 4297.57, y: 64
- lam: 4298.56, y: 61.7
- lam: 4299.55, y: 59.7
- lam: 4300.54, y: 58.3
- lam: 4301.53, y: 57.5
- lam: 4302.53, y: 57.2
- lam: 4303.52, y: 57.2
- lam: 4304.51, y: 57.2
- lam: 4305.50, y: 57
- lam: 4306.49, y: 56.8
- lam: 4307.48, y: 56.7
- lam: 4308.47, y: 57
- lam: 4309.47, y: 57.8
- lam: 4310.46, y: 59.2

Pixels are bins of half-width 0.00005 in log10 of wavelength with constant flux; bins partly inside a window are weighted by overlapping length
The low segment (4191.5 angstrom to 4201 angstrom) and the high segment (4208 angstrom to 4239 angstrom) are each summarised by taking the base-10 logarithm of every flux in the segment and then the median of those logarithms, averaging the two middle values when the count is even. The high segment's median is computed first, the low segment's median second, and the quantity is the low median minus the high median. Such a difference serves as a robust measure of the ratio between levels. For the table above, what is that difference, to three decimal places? -0.038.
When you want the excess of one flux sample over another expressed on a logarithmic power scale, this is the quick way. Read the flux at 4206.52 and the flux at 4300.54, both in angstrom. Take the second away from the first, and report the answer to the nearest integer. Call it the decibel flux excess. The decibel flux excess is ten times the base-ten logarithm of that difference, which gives 12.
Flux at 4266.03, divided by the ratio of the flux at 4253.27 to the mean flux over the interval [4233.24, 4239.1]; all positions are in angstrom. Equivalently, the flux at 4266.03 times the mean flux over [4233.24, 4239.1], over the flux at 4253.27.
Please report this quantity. 69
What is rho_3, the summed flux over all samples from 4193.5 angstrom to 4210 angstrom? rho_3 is 1176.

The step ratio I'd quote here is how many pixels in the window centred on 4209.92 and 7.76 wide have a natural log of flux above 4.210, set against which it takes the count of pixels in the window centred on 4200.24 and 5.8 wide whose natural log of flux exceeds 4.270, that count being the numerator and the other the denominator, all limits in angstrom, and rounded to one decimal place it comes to 0.0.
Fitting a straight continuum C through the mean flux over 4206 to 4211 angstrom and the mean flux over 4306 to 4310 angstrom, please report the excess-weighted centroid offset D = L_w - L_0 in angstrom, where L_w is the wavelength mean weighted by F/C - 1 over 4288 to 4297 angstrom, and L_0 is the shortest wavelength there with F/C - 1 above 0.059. 3.6 angstrom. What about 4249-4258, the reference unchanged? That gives 1.6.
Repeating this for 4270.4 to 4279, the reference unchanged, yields 4.5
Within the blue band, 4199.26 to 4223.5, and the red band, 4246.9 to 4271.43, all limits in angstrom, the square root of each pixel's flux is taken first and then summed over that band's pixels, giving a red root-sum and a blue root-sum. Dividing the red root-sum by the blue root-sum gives 1.00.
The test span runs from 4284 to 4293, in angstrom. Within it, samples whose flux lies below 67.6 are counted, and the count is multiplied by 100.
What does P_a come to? 800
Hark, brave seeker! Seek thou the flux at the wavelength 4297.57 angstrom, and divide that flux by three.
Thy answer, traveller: 21.3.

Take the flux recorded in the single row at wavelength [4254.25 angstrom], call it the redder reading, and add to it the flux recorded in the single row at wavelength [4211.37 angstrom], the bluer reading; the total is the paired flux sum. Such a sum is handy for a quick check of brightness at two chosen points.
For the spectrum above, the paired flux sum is 148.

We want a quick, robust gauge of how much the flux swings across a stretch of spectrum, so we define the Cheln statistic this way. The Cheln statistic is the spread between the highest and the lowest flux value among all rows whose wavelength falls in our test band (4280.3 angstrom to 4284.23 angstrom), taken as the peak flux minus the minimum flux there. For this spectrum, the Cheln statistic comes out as 3.0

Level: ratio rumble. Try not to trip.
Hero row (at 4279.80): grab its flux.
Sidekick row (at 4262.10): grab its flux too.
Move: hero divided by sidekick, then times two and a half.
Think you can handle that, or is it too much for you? 2.35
